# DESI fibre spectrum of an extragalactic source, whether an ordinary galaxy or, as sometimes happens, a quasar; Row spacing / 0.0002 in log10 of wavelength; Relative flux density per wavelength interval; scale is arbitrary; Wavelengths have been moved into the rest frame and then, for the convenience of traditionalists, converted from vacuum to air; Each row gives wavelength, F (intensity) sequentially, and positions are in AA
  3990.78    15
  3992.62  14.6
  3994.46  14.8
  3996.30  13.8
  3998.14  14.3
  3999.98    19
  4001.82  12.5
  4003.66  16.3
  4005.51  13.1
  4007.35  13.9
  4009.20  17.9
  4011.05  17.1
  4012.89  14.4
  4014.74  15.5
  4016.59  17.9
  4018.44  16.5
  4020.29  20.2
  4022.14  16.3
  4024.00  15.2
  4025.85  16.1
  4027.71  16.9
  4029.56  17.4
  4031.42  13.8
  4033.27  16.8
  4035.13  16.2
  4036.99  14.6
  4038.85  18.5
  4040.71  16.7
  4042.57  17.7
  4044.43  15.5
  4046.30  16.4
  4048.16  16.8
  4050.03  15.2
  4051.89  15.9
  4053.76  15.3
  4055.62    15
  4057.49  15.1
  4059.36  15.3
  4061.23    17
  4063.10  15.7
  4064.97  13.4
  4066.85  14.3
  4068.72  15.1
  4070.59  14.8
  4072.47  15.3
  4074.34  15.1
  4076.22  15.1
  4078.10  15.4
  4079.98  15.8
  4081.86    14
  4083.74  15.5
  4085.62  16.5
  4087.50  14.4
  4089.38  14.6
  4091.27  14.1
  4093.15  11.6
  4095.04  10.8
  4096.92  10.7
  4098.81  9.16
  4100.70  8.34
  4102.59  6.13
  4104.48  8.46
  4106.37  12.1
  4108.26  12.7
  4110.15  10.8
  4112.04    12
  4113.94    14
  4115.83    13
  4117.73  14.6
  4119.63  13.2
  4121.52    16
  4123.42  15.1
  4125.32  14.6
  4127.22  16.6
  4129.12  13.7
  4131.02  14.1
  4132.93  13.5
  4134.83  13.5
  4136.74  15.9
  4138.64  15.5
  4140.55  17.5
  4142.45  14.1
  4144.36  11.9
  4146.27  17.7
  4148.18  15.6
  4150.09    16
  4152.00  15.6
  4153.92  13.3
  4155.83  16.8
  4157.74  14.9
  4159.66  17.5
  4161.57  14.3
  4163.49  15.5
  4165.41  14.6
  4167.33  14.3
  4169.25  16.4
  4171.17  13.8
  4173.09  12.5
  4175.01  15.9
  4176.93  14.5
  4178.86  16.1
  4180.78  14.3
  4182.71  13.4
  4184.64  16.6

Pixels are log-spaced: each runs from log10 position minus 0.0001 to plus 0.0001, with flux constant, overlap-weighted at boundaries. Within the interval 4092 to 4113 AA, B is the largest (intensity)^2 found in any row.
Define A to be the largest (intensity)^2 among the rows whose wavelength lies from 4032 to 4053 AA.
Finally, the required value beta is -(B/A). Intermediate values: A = 342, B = 161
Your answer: -0.47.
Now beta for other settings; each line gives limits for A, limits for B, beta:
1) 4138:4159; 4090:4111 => -0.63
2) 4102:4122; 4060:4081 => -1.13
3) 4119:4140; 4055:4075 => -1.05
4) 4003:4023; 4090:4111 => -0.49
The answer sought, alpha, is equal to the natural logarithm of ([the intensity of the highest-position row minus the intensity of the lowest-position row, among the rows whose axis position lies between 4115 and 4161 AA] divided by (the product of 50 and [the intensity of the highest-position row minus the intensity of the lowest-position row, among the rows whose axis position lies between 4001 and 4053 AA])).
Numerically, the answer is -3.6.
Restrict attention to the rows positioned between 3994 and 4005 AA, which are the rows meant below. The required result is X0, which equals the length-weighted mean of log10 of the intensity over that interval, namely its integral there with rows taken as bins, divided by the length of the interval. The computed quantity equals 1.17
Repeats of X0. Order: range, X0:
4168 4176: 1.16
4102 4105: 0.86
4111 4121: 1.13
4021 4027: 1.20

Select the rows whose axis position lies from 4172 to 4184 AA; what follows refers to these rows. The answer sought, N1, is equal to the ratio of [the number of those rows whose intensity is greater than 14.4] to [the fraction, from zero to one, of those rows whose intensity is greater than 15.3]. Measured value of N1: 9.0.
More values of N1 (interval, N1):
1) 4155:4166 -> 10.0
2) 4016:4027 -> 7.2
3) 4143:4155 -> 6.0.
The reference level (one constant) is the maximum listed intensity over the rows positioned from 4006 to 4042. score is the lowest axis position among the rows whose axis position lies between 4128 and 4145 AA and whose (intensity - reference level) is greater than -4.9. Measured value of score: 4136.74 AA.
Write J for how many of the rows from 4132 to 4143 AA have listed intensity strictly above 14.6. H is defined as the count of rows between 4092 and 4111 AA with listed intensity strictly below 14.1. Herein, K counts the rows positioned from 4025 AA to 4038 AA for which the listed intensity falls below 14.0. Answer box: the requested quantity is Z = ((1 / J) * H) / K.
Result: 3.3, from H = 10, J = 3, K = 1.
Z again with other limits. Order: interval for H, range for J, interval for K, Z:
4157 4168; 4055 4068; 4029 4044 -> 0.0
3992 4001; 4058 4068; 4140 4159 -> 0.2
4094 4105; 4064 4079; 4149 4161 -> 1.0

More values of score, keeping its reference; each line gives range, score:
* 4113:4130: 4121.52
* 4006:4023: 4009.20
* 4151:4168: 4152.00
